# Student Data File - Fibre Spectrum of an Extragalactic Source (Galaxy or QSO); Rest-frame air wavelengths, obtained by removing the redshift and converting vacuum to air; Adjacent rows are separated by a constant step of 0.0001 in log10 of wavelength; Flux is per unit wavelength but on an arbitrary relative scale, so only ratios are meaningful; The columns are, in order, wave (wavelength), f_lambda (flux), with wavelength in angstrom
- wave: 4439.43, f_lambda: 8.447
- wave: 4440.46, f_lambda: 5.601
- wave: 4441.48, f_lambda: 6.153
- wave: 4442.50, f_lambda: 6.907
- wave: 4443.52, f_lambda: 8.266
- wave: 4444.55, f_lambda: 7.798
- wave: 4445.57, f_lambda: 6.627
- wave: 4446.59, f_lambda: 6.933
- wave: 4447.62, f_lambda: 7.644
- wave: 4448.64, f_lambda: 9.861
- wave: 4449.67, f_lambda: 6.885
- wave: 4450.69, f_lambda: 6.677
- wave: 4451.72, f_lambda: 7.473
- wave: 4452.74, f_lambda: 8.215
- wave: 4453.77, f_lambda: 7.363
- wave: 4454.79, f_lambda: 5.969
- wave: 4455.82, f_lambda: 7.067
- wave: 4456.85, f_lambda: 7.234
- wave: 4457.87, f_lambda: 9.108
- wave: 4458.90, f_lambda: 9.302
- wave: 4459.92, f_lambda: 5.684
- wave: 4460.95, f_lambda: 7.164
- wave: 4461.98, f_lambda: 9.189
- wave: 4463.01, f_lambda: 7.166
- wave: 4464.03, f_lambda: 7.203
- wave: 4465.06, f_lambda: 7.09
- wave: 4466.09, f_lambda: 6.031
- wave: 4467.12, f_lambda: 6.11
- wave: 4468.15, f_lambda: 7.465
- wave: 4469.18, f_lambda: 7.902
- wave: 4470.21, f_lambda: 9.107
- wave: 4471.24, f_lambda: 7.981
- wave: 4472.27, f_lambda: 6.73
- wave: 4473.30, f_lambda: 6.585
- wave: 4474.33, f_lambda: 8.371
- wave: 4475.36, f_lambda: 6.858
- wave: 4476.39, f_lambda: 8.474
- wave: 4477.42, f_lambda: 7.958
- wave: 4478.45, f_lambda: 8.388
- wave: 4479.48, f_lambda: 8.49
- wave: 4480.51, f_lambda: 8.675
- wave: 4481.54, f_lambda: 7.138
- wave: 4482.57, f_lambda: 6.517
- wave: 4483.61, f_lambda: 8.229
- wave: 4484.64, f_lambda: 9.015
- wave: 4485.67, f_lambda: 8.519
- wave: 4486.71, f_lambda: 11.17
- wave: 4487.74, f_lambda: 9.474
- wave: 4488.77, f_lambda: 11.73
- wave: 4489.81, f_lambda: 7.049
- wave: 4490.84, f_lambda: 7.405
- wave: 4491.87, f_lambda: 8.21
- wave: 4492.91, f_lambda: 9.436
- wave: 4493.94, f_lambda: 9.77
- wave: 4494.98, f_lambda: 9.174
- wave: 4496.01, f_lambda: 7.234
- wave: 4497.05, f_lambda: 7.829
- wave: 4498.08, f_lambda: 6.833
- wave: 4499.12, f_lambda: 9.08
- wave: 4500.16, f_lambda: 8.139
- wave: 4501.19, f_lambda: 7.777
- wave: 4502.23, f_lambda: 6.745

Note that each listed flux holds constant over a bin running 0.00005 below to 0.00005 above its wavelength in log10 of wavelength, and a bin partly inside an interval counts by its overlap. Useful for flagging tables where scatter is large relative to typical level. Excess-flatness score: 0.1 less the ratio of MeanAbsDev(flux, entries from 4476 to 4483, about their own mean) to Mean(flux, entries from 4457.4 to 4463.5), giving 0.019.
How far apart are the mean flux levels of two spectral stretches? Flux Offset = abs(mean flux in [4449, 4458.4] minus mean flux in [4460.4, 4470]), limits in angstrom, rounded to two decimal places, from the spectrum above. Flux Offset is 0.07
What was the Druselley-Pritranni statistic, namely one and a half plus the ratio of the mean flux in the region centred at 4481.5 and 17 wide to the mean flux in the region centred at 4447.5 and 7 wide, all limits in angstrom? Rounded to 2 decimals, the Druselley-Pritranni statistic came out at 2.62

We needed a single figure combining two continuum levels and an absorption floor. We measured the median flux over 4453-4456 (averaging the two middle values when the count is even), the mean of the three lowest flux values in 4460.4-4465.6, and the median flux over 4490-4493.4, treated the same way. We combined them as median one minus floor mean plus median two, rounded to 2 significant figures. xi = 8.1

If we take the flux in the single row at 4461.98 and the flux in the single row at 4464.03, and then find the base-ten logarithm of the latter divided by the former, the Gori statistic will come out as -0.106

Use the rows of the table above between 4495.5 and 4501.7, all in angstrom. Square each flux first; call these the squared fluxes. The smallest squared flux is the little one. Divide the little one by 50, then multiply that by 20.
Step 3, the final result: 18.7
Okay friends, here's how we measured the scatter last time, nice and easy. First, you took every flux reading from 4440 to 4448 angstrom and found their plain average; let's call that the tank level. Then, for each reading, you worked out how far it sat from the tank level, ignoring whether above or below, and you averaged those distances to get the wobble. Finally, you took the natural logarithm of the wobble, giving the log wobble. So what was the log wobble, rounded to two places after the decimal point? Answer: -0.38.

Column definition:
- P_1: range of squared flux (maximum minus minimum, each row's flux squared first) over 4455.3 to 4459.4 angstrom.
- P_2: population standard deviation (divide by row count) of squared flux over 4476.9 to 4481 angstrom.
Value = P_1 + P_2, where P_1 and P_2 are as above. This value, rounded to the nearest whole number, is 41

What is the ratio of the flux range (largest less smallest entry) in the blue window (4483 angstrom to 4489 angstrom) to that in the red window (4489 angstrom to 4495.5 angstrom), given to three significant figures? 1.29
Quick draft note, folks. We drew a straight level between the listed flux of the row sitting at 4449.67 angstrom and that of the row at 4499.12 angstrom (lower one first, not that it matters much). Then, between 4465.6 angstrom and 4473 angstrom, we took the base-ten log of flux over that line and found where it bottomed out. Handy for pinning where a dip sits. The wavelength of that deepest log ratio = 4466.09 angstrom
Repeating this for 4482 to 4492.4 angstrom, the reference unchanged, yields 4482.57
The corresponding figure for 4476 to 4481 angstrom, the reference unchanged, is 4477.42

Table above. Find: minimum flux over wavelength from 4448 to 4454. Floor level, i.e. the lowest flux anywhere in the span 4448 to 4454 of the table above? 6.677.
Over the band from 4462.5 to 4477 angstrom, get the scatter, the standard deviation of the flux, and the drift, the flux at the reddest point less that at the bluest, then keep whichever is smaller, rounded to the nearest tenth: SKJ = 0.9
